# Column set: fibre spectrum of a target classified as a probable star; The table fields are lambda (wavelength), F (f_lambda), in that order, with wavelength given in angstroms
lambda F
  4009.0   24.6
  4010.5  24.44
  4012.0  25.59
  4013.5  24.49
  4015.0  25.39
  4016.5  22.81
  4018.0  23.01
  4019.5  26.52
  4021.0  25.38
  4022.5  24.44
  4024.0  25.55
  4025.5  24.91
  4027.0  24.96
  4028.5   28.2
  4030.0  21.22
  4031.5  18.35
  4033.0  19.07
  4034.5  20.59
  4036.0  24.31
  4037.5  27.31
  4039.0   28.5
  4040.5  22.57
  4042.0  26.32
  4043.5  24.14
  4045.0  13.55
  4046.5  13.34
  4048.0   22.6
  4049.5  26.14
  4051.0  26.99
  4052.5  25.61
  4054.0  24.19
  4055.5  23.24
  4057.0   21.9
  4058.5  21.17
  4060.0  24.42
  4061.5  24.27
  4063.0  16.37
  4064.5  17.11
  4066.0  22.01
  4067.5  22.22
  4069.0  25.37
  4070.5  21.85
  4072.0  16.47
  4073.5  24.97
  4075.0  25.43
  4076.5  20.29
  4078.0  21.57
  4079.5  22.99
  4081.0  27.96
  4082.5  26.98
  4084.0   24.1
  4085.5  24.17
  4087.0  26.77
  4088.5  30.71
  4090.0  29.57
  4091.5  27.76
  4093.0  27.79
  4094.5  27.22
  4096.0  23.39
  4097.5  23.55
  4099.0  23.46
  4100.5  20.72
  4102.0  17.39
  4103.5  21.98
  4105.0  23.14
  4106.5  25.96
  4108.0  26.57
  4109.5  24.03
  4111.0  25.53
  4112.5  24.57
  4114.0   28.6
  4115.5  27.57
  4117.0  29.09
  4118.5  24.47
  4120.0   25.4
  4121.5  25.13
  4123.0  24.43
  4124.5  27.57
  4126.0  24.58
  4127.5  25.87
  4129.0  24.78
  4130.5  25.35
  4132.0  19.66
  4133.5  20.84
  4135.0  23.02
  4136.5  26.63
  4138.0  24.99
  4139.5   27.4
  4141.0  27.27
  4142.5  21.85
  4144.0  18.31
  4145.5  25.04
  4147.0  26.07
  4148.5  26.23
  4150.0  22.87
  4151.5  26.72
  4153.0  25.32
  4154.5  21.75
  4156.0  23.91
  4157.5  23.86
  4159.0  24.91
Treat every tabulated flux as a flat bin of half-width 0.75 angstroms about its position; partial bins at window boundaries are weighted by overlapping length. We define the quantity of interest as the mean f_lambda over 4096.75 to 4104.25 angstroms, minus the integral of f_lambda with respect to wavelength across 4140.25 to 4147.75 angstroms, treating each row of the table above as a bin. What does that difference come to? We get -156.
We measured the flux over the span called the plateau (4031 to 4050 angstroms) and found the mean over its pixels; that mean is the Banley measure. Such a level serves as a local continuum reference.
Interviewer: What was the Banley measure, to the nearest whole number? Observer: 22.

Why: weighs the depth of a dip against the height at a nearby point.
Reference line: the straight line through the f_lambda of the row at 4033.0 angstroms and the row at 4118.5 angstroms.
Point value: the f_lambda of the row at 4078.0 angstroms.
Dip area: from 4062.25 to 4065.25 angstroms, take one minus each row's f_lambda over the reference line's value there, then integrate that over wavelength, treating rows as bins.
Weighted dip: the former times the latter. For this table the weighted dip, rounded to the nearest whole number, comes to 13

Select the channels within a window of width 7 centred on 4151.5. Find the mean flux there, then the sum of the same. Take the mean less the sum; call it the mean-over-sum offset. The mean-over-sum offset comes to -98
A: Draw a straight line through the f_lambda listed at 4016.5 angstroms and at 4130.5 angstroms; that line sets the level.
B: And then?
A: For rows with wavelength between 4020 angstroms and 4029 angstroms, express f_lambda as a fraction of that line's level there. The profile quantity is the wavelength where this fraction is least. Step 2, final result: 4022.5 angstroms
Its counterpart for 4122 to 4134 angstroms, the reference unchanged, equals 4132.0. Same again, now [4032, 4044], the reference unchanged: 4033.0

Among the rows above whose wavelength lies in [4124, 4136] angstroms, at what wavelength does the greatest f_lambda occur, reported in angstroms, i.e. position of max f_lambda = 4124.5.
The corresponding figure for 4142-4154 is 4151.5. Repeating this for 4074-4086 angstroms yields 4081.0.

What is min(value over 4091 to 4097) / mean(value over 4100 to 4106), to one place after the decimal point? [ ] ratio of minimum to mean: 1.1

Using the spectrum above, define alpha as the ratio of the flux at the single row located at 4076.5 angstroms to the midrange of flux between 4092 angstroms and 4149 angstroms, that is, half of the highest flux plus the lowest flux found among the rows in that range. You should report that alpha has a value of 0.87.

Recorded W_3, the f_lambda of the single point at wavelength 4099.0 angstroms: 23.46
